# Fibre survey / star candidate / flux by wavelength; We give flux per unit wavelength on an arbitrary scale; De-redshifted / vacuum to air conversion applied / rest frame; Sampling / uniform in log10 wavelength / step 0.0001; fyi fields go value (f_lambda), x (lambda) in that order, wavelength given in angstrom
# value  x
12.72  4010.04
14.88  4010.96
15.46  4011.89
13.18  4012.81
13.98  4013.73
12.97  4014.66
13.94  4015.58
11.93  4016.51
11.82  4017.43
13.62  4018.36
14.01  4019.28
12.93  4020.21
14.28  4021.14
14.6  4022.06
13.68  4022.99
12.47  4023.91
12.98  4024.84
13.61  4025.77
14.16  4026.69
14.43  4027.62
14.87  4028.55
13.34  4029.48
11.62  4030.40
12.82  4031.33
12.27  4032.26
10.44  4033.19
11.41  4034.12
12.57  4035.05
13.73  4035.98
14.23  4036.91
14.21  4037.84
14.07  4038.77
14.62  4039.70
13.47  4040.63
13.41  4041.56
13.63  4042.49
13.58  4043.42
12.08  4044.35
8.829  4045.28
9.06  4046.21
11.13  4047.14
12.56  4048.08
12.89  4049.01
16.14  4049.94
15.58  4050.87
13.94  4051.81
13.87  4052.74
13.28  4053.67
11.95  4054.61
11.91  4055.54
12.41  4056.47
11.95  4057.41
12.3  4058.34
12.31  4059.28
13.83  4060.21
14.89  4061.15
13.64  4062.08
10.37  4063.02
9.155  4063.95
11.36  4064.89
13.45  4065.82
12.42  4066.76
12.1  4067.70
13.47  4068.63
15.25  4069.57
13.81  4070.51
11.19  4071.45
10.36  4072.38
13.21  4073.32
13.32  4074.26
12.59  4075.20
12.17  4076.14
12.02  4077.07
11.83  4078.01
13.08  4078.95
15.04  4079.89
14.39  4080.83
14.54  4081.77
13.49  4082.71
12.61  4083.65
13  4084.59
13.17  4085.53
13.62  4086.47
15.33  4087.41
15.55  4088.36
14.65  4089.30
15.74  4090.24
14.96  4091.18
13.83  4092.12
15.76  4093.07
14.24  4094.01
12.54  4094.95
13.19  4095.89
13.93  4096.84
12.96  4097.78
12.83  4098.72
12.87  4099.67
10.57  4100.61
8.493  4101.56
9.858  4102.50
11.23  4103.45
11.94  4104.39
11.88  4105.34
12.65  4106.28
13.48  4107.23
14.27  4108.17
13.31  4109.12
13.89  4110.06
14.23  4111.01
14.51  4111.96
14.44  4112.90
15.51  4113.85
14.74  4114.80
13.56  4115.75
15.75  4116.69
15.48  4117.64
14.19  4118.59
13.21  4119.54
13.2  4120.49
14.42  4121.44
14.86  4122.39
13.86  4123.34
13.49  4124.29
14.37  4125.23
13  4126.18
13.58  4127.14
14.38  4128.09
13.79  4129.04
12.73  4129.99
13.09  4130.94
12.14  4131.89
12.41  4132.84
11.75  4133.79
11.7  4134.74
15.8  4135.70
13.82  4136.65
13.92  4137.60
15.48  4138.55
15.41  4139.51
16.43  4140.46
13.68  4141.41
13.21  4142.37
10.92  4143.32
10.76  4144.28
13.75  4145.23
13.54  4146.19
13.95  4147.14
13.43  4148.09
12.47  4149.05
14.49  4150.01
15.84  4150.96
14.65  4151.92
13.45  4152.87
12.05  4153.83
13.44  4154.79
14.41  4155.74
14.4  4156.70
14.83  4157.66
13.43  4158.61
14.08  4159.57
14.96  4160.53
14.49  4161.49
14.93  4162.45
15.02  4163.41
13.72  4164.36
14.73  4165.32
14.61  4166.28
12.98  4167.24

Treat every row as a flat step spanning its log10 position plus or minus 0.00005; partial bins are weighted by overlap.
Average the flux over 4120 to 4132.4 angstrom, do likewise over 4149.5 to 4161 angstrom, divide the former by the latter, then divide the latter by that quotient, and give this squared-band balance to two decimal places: 14.75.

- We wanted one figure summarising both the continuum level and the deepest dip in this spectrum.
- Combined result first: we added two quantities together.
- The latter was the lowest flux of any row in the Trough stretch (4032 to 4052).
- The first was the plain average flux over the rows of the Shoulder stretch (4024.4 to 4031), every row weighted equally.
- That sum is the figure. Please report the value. 22.4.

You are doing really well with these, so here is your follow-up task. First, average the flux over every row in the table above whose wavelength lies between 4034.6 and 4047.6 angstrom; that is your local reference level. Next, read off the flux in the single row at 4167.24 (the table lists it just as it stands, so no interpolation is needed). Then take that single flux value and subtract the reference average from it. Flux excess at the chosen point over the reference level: 0.22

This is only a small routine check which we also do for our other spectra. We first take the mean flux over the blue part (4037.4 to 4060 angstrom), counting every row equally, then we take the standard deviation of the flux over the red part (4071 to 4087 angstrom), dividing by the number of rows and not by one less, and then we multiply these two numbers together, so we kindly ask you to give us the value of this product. 15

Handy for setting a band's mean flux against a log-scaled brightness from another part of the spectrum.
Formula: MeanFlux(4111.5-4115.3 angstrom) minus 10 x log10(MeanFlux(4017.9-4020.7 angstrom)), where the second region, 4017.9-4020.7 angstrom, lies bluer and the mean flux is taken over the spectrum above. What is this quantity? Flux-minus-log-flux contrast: 3.5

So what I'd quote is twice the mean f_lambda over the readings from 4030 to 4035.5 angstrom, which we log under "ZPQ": 24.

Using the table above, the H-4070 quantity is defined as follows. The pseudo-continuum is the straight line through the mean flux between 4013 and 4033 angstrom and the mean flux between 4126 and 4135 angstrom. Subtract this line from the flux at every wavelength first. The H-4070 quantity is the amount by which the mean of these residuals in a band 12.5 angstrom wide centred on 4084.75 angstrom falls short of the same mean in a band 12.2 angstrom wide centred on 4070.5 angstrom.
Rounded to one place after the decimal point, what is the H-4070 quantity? -1.6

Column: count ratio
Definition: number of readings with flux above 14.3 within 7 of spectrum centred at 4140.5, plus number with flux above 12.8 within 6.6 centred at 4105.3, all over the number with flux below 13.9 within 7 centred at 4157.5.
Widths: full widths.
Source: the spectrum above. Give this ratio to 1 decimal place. 2.5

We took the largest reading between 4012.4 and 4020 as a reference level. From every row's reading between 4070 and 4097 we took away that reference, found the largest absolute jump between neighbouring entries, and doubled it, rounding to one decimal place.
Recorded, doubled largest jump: 5.7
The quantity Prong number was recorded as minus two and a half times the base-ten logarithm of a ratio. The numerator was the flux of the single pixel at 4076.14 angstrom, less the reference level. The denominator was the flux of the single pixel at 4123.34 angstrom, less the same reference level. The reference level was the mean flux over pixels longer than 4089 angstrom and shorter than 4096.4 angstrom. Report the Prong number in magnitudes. -1.6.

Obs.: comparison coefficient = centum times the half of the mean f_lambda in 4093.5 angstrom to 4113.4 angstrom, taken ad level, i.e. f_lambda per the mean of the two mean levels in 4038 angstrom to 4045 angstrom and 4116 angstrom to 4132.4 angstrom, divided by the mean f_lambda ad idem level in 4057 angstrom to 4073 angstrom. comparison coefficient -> 51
